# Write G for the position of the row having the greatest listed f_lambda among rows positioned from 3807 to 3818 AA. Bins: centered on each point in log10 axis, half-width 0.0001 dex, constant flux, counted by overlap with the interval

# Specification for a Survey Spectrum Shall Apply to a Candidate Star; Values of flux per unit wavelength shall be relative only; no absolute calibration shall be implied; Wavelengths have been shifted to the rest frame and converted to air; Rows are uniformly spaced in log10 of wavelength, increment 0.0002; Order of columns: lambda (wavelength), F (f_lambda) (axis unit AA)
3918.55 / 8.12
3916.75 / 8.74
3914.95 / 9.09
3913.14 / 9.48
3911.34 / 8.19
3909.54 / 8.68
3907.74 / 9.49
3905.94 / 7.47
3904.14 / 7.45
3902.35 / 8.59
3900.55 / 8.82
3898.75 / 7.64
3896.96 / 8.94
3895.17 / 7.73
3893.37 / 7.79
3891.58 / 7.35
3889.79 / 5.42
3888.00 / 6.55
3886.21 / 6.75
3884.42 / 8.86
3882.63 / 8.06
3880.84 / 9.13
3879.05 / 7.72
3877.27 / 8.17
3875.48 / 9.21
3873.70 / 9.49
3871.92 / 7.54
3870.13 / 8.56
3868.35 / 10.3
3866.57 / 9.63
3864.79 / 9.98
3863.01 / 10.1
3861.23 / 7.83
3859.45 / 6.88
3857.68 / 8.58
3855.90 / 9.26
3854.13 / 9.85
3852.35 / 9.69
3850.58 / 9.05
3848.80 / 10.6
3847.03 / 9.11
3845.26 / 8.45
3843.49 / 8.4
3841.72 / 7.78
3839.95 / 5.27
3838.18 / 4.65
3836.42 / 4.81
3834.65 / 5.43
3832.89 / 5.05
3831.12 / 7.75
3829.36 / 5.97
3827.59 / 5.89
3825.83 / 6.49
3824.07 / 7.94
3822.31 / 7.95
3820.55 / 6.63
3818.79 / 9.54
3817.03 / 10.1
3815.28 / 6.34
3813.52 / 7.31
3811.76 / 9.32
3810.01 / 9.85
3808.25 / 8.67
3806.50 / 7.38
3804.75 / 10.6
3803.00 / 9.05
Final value 3817.03 AA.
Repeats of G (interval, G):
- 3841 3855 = 3848.80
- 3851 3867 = 3863.01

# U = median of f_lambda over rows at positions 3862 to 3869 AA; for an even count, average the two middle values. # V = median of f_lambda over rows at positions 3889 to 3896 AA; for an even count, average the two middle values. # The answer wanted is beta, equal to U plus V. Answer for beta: 17.6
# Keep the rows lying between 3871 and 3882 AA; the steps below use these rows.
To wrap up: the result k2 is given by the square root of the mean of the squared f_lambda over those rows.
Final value 8.58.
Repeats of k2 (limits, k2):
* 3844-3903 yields 8.61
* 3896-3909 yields 8.38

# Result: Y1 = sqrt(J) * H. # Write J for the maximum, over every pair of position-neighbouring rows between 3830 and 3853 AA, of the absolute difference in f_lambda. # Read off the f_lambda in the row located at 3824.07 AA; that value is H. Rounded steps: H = 7.94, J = 2.7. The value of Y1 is 13.0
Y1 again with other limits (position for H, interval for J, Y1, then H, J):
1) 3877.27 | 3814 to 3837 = 15.8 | 8.17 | 3.8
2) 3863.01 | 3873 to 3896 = 14.7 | 10.1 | 2.1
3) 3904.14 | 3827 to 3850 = 12.2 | 7.45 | 2.7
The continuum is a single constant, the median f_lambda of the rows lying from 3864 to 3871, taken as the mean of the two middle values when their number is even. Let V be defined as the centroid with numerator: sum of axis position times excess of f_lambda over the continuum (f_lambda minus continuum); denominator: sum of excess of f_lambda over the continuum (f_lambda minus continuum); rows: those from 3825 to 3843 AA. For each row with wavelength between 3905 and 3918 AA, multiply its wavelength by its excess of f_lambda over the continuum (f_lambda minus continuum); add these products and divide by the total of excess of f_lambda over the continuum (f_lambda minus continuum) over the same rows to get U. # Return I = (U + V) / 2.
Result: 3872.2 AA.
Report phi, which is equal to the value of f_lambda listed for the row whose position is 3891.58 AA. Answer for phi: 7.35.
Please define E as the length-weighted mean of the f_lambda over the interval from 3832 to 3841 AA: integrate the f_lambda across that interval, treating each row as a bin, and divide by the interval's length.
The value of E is 5.1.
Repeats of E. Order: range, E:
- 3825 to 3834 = 6.2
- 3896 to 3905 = 8.3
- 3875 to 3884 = 8.4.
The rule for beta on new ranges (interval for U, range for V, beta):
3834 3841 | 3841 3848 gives 13.5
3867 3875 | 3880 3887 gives 17.5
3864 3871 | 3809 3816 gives 18.1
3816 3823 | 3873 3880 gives 17.4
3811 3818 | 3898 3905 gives 16.4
